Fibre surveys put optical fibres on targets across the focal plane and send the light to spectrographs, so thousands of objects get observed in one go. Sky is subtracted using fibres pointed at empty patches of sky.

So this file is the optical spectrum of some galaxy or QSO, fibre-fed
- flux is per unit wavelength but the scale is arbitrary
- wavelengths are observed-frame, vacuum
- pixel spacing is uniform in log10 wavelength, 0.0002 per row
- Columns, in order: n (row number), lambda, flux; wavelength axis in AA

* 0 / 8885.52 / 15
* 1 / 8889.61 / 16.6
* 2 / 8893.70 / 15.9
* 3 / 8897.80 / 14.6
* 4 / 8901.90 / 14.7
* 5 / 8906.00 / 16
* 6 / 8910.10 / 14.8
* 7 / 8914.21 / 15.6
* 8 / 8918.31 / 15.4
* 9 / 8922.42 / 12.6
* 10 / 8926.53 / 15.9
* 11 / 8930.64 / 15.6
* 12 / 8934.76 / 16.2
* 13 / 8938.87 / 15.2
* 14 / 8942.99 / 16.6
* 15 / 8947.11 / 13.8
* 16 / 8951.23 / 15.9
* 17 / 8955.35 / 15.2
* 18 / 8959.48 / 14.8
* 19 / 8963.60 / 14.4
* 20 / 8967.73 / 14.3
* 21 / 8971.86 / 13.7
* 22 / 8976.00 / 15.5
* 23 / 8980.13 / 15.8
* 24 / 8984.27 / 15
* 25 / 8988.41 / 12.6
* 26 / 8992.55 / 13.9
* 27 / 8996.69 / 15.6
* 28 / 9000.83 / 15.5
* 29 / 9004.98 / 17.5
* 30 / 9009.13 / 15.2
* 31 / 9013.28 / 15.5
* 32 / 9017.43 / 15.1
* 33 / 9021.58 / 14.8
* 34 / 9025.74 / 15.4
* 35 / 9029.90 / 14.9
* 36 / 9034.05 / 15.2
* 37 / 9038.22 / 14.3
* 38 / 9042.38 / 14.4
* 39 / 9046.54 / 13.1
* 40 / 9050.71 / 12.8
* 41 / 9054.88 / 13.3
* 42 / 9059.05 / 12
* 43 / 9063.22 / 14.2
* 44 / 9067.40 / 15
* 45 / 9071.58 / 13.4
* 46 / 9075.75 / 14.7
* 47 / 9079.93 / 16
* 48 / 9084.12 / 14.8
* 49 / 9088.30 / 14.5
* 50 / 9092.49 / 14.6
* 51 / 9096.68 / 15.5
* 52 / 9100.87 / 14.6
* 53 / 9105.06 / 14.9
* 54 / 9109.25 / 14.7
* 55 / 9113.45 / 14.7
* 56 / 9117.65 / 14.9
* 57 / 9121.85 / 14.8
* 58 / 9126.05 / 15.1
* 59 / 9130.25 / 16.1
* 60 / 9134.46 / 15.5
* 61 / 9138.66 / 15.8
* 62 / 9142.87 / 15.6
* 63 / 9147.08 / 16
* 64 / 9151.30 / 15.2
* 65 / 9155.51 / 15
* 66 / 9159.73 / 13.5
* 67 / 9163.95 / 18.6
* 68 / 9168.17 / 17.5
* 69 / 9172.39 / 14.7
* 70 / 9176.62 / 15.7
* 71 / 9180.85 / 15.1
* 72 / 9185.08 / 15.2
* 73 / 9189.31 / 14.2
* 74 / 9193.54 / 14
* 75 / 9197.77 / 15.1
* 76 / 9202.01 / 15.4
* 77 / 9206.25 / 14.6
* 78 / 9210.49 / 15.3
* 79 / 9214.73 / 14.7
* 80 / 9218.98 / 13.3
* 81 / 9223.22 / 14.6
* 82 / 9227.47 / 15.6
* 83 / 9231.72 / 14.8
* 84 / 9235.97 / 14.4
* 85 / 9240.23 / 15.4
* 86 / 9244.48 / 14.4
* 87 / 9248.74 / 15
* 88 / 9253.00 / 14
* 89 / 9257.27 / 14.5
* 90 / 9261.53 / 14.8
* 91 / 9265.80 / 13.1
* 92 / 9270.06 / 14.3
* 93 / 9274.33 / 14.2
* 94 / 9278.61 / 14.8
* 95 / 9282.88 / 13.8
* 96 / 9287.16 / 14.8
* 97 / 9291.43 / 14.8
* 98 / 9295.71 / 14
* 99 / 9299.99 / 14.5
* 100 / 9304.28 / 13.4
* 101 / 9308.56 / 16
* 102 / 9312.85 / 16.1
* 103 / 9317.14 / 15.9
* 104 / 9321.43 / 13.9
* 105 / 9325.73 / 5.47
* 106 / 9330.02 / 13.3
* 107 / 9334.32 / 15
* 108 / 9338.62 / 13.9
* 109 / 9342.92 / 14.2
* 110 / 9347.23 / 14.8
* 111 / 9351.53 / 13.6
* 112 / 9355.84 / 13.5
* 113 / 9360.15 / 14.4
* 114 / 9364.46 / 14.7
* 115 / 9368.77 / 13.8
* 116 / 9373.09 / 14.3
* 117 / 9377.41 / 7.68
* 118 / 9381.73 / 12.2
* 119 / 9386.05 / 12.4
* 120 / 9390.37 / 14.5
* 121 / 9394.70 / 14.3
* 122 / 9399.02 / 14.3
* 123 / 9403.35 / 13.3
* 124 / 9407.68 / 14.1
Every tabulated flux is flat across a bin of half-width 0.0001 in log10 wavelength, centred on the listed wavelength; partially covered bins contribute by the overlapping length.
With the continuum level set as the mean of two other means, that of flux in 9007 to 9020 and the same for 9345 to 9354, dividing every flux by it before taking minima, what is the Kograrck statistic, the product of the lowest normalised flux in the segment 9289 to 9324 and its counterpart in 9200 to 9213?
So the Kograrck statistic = 0.90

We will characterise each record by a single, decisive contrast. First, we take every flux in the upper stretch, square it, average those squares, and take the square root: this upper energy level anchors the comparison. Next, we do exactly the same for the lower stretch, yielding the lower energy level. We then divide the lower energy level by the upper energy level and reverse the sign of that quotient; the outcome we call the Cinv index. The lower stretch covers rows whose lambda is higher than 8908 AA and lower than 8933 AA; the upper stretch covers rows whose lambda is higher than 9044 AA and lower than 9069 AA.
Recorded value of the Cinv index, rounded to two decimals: -1.12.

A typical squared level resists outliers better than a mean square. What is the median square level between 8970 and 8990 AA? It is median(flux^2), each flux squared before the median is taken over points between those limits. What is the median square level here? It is 225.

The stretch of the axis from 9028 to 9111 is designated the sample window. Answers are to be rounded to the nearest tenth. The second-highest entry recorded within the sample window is 15.5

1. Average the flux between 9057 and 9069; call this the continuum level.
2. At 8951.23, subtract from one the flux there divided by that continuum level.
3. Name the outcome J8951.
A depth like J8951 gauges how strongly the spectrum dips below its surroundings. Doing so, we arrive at -0.16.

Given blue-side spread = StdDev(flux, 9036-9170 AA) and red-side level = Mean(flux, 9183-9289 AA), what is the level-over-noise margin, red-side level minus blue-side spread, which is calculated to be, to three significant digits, 13.3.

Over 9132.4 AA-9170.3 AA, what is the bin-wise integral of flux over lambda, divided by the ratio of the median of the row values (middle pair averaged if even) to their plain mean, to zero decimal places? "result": 611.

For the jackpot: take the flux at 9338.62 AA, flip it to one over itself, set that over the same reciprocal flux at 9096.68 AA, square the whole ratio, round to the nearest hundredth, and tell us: 1.24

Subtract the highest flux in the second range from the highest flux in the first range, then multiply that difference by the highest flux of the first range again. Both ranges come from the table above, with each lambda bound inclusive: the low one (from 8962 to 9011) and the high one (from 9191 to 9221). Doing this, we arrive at 37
